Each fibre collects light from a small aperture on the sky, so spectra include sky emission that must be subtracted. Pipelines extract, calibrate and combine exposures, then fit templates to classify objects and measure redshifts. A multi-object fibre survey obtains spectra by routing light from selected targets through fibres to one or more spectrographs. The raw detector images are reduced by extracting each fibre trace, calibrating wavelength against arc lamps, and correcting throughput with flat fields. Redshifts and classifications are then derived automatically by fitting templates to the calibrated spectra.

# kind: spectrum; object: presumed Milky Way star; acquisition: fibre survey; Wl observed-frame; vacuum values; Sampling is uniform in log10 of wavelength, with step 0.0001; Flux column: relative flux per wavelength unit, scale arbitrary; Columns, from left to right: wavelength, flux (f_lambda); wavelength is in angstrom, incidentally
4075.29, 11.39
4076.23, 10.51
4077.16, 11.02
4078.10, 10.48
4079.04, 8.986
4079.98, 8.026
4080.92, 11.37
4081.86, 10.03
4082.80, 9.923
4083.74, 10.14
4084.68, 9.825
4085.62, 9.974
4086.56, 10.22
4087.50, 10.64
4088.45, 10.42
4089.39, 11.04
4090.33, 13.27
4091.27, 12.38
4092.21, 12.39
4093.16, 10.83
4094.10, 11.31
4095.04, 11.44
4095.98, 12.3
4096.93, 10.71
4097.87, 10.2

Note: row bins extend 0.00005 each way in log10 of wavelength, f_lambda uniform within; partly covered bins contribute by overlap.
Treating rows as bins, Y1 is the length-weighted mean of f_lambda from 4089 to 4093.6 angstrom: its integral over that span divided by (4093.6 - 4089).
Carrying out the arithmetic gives 12.0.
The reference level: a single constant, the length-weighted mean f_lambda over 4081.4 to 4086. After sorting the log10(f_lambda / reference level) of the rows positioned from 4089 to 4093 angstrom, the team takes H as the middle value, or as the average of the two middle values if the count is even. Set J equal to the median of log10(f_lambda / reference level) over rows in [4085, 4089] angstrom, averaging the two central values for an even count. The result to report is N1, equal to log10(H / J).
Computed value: 0.8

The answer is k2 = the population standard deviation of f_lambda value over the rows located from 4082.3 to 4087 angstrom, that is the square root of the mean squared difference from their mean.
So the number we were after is 0.1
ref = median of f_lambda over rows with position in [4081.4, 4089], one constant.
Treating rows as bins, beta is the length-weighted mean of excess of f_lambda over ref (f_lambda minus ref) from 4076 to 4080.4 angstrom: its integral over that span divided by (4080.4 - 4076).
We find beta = -0.3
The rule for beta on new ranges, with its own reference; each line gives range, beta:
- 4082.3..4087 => -0.1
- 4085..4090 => 0.4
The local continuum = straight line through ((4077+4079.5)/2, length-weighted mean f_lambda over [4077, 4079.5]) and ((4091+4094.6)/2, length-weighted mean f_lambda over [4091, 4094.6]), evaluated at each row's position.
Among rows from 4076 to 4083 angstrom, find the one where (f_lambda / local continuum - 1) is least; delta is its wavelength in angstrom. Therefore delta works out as 4079.98 angstrom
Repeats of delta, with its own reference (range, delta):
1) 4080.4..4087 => 4084.68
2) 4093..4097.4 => 4096.93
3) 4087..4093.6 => 4093.16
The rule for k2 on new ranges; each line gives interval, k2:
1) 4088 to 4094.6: 1.0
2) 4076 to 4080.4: 1.1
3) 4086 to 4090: 0.3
